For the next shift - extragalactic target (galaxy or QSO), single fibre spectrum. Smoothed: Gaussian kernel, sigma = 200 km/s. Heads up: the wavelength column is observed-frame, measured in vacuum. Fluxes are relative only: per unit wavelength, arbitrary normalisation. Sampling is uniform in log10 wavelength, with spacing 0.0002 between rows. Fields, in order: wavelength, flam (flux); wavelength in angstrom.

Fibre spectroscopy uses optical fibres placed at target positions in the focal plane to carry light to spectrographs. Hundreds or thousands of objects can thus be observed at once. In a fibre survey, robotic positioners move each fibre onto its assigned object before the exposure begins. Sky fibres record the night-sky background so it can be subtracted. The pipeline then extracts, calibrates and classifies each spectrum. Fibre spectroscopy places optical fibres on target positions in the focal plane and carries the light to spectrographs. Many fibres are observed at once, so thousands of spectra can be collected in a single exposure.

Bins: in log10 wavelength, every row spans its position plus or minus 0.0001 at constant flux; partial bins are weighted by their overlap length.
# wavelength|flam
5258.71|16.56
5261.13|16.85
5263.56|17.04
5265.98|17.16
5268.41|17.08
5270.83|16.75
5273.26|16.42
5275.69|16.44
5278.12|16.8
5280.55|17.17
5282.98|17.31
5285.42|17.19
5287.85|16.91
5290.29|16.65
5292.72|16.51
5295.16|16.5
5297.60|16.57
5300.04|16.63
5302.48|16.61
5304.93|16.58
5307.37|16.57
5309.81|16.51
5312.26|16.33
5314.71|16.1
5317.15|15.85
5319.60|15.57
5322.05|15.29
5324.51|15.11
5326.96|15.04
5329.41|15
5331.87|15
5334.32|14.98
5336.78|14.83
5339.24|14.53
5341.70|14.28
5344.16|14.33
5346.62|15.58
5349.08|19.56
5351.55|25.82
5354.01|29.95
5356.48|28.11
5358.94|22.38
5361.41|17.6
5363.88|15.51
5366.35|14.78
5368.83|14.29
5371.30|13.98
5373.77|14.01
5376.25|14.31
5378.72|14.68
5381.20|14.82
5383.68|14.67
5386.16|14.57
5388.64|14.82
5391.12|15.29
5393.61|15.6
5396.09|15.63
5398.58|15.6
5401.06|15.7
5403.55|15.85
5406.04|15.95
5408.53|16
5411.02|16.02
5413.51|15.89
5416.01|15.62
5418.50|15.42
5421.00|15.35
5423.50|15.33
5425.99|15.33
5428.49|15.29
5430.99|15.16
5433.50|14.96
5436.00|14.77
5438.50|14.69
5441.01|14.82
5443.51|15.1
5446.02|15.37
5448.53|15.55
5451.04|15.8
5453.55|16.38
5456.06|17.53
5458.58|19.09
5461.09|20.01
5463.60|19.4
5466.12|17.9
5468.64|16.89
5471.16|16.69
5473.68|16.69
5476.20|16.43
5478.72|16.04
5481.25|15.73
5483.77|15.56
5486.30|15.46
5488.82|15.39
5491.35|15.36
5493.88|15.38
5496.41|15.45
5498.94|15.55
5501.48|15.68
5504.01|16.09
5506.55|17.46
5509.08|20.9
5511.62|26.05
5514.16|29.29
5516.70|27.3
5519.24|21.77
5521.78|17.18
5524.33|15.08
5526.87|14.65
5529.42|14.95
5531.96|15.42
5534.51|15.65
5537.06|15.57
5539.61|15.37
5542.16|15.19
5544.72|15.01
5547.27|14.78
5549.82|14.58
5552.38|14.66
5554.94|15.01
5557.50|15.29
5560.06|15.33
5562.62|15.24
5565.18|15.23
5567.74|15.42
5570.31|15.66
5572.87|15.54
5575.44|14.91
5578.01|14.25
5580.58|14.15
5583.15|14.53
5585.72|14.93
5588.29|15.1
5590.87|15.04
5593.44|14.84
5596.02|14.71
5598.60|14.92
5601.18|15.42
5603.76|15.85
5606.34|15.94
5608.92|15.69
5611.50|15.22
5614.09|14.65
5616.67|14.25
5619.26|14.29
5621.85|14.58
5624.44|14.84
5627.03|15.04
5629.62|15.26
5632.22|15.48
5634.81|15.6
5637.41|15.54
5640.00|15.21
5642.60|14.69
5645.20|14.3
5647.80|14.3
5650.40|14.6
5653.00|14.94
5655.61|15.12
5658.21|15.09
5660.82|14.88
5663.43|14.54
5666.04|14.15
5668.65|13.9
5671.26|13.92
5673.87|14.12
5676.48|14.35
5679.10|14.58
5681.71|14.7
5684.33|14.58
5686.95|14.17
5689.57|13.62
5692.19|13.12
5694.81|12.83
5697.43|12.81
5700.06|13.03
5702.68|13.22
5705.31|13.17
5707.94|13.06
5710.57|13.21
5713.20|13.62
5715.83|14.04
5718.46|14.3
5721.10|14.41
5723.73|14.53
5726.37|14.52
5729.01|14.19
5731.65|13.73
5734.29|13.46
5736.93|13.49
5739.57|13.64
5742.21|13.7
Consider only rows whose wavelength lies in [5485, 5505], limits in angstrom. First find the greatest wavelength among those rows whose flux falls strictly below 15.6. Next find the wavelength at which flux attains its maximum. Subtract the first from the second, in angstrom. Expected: 5.1 angstrom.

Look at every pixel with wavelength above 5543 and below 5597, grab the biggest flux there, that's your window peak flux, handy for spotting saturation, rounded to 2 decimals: 15.66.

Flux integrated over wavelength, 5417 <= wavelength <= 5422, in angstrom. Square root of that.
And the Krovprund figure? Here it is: 8.8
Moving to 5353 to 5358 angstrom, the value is 12.0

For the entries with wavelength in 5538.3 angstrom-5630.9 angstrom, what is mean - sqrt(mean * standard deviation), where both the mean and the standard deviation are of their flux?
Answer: 12.4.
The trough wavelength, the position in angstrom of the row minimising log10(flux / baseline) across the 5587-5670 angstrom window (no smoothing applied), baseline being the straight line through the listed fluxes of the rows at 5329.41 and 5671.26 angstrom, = 5668.65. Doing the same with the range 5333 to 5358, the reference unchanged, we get 5341.70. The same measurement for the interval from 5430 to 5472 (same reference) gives 5438.50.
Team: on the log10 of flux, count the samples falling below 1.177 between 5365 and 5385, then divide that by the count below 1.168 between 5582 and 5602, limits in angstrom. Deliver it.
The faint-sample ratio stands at 4.0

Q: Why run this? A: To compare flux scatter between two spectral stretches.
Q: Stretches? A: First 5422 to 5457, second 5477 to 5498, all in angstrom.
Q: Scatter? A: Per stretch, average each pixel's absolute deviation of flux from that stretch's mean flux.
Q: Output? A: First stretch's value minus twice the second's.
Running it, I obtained 0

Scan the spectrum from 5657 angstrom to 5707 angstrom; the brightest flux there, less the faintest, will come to 2.3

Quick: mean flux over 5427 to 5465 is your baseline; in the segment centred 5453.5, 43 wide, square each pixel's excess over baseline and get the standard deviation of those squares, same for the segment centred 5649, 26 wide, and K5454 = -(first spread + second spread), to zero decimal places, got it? -5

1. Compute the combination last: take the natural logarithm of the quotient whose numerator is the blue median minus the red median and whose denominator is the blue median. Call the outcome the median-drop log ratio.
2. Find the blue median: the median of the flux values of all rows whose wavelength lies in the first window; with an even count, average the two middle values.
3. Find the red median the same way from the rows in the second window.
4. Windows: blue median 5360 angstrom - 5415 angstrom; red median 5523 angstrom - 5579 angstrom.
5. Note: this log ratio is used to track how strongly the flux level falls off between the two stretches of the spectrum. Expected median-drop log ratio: -4.4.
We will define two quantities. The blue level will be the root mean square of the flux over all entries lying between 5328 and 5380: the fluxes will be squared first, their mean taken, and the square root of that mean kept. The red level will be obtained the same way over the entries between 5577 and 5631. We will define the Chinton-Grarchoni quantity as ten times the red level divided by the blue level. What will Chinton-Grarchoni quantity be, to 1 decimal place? 8.3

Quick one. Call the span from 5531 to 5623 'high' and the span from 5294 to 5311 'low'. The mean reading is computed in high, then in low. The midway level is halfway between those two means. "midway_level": 15.8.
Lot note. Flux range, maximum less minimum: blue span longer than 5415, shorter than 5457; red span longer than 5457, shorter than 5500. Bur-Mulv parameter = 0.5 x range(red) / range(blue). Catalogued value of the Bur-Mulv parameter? 0.82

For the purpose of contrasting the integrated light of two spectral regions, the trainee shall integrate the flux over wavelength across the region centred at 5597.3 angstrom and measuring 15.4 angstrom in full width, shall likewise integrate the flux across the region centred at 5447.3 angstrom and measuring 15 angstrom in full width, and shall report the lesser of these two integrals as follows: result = 233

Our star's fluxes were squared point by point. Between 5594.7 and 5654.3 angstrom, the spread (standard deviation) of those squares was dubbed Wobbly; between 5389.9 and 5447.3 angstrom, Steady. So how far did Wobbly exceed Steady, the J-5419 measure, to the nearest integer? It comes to 4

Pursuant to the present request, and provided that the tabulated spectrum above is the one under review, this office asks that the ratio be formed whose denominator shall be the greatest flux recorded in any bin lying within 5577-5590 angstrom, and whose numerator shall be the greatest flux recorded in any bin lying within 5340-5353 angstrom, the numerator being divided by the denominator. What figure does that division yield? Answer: 1.71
